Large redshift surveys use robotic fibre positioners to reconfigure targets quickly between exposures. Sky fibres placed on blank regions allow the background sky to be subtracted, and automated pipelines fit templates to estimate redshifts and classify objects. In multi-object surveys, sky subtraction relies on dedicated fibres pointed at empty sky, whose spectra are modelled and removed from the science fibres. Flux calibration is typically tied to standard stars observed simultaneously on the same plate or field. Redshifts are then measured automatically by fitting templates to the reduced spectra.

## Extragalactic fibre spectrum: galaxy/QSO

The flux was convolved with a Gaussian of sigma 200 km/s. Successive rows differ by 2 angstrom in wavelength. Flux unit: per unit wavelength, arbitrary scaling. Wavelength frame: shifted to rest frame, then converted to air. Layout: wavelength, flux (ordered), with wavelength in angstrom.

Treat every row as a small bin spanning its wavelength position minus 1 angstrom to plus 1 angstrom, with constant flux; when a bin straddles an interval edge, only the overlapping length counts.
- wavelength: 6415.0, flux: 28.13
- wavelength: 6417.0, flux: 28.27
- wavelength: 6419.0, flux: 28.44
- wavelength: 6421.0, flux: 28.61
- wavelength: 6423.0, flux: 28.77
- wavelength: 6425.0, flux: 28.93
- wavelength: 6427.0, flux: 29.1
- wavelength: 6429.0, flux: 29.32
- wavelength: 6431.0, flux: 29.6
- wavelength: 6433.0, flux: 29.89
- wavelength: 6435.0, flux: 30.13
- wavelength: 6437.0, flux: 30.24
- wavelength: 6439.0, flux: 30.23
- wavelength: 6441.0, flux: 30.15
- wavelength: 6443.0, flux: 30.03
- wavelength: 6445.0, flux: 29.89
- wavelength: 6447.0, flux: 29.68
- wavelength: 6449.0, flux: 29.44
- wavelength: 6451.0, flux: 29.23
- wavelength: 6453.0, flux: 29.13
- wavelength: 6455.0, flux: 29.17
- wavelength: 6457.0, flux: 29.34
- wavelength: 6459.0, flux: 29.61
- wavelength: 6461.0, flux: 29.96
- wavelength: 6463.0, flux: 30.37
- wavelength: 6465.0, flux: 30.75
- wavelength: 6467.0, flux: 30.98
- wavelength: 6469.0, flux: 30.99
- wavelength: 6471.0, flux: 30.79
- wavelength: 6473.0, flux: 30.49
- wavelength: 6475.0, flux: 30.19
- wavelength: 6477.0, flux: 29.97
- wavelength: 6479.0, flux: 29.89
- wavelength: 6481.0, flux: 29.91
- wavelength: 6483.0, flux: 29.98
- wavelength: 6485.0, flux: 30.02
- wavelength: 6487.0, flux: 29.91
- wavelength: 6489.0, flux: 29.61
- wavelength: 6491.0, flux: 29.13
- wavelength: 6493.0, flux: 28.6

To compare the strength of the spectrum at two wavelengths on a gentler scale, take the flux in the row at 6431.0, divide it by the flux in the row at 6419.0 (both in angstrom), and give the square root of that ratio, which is 1.020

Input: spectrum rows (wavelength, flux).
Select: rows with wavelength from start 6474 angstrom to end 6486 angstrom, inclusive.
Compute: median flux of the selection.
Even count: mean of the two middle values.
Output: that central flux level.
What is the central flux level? 30.0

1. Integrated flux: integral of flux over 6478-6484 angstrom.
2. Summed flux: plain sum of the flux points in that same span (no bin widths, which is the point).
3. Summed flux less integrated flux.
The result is -89.8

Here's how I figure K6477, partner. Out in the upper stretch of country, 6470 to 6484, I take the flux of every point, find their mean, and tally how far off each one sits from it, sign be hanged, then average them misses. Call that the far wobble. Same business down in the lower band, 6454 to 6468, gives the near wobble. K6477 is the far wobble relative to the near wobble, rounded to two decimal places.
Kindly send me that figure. 0.47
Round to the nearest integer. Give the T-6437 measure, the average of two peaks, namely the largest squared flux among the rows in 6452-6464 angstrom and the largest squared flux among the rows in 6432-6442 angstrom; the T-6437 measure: 918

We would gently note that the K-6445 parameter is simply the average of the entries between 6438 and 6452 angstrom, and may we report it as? 29.8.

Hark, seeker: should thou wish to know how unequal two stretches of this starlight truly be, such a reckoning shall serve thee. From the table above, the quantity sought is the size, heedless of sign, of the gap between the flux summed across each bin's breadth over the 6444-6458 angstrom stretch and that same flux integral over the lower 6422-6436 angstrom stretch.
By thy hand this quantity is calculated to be 0.3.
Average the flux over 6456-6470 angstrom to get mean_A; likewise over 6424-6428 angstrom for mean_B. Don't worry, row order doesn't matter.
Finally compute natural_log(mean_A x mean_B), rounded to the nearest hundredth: 6.78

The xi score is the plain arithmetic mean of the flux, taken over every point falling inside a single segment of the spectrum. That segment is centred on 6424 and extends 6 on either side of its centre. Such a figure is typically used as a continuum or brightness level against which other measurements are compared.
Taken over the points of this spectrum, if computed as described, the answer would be 28.9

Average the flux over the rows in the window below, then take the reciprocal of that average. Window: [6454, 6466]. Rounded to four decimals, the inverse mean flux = 0.0335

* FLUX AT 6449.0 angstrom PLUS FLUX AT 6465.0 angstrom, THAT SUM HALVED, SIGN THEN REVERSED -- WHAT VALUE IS -30.1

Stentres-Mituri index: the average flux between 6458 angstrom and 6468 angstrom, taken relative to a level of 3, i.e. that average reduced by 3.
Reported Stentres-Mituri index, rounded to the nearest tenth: 27.3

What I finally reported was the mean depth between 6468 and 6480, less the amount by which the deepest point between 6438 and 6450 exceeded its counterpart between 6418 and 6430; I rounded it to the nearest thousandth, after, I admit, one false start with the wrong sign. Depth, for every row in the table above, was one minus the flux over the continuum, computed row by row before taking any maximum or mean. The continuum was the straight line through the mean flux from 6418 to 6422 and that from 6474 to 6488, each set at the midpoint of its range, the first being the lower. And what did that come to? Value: -0.009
